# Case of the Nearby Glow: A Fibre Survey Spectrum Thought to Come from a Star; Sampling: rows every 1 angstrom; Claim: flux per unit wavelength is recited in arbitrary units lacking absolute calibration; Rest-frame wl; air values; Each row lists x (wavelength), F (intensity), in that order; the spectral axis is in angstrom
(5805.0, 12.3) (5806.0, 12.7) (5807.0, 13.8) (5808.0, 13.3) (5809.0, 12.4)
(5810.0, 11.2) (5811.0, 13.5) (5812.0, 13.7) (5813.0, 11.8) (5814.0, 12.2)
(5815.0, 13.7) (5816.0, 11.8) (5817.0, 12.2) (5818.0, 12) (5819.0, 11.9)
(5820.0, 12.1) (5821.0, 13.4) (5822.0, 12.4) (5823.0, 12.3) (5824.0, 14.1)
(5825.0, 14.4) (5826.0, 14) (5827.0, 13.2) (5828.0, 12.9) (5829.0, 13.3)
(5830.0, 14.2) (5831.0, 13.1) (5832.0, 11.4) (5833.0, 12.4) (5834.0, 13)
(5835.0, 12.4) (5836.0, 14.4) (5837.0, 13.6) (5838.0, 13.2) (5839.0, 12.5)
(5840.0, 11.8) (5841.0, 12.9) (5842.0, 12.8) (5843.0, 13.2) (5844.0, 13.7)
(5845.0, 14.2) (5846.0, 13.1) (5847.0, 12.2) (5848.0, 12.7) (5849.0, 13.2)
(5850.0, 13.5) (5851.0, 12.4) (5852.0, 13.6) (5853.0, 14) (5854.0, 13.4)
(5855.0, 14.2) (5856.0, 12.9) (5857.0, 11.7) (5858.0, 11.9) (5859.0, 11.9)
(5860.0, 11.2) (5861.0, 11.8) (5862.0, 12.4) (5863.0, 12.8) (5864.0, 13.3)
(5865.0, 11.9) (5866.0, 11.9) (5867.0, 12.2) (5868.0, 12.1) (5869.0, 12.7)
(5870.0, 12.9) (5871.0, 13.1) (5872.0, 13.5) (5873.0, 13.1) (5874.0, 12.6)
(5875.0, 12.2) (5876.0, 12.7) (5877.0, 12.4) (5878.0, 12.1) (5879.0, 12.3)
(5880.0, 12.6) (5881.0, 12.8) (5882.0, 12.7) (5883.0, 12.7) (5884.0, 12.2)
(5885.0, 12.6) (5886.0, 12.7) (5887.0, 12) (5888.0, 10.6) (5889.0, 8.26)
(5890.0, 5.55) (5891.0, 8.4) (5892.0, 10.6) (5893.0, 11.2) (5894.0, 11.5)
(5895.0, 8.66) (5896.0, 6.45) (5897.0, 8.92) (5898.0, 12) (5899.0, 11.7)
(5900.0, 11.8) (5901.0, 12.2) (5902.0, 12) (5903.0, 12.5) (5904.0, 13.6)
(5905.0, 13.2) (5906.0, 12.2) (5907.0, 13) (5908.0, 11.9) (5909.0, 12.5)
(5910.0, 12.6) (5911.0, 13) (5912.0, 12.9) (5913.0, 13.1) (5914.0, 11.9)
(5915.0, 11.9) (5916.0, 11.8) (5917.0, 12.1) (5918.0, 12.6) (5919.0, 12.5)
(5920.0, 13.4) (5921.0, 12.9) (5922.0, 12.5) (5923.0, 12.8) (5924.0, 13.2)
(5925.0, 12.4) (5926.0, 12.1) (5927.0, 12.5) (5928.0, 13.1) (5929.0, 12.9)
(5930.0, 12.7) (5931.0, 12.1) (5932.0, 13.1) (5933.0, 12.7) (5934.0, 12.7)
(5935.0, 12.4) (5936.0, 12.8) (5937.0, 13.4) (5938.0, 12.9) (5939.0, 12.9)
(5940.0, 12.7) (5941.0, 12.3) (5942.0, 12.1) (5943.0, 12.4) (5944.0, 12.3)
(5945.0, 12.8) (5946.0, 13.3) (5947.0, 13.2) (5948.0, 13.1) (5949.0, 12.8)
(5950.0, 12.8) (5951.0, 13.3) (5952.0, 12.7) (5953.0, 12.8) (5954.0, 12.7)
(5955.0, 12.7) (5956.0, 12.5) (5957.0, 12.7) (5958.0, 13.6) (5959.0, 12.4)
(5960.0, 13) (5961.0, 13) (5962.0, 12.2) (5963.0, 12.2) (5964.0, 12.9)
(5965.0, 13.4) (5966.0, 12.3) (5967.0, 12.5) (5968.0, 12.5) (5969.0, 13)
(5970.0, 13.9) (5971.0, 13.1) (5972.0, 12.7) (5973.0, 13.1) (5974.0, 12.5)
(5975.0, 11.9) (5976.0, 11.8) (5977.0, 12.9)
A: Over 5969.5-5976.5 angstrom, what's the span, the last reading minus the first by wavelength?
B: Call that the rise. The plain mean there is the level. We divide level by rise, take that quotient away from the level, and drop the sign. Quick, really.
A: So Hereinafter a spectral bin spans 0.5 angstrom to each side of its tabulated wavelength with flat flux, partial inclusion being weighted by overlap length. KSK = 19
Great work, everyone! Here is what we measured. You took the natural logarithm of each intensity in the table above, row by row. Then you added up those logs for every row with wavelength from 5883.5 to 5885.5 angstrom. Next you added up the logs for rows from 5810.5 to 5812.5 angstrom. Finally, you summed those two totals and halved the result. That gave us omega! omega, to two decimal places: 5.13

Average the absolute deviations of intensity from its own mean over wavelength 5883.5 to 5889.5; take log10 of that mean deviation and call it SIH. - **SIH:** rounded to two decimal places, 0.12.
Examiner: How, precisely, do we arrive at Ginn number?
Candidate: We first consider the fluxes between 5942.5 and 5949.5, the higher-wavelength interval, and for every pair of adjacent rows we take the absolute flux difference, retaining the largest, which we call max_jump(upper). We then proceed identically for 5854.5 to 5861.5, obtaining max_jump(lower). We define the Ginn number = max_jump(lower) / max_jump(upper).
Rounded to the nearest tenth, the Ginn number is 2.6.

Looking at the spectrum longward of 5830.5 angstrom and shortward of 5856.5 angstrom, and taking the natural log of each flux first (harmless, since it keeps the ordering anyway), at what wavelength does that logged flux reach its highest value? 5836.0 angstrom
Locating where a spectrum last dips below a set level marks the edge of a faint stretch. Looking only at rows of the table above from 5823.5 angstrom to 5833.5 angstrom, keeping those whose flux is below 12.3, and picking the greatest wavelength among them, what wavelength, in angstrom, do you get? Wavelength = 5832.0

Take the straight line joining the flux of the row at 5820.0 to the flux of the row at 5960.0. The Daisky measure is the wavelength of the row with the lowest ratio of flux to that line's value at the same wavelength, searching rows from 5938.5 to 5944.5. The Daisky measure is 5942.0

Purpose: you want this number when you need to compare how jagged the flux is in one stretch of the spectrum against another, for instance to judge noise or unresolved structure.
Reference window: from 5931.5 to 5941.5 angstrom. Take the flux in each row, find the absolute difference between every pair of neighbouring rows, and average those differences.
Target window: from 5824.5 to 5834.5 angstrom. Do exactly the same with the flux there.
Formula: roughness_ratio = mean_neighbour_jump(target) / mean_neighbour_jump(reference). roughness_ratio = 2.57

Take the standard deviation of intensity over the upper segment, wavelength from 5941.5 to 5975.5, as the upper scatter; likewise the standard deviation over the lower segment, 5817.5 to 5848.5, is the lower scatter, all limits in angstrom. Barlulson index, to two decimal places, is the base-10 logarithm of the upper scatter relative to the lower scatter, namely -0.26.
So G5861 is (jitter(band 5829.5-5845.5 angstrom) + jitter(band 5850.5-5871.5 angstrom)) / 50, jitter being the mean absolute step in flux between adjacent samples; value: 0.028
